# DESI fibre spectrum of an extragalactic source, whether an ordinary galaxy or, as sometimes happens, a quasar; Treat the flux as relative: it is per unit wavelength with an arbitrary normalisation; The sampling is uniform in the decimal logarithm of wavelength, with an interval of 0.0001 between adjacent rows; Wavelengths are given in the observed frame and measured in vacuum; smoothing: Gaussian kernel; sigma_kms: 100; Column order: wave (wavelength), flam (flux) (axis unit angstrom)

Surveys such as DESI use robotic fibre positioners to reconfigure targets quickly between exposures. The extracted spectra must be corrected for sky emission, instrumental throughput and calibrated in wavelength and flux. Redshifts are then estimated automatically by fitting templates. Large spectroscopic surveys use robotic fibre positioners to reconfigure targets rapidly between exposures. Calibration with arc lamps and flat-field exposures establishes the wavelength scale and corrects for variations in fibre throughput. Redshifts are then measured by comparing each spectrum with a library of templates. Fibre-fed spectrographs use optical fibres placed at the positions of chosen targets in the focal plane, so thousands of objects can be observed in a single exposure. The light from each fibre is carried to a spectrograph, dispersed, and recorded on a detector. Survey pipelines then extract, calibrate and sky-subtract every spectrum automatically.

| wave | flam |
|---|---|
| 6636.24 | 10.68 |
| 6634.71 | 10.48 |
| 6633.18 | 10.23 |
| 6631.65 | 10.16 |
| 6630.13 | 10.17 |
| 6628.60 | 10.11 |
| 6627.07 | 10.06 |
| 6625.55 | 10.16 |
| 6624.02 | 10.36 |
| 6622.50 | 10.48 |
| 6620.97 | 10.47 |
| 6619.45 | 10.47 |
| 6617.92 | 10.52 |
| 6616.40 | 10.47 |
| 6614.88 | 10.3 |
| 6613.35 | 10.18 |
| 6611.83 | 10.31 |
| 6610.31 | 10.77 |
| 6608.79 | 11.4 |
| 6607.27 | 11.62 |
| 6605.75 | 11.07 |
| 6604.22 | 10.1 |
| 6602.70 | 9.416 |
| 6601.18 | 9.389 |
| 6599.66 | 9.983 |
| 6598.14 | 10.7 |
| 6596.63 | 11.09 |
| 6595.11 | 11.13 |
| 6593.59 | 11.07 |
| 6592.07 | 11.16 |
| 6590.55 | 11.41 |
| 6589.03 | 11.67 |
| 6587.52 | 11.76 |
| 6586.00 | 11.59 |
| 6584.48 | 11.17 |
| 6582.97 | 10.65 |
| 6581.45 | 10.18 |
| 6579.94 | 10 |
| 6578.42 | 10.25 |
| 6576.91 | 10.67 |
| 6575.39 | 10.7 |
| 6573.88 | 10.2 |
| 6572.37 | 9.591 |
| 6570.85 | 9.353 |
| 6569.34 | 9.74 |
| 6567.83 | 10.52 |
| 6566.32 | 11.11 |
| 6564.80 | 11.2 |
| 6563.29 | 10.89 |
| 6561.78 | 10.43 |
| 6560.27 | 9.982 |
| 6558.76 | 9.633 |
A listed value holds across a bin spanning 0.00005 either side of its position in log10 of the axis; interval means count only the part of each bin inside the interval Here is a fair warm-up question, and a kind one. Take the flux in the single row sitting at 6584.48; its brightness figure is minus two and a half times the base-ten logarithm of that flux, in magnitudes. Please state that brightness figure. -2.62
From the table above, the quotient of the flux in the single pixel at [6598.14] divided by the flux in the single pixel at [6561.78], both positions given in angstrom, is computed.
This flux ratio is 1.03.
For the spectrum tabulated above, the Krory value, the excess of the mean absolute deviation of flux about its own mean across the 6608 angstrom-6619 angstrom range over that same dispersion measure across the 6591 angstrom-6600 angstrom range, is 0.0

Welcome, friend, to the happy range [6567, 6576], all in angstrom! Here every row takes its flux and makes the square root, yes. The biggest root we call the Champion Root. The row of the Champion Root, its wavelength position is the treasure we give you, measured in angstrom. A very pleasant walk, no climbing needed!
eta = 6575.39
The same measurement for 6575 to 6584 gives 6575.39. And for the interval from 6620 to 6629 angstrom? 6622.50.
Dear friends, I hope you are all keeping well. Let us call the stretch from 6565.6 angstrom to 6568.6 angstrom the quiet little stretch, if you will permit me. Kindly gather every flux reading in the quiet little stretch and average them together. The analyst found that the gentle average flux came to 10.8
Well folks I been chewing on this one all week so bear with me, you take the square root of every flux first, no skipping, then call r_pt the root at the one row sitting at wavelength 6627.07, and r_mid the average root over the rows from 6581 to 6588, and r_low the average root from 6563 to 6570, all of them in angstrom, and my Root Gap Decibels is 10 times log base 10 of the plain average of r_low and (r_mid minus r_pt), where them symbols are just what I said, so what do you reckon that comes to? 2.33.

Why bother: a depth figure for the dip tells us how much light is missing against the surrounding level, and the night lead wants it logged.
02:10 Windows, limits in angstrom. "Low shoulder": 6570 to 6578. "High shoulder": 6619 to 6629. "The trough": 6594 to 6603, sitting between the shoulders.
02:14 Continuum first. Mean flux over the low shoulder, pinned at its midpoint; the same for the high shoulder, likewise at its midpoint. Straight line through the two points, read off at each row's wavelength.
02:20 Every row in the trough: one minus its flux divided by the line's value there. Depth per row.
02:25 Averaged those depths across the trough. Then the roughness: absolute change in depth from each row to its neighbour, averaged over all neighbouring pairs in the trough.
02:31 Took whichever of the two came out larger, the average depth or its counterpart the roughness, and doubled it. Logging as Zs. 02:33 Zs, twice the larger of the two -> 0.070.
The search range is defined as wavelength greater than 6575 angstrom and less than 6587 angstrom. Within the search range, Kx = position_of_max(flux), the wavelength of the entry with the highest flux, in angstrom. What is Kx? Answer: 6586.00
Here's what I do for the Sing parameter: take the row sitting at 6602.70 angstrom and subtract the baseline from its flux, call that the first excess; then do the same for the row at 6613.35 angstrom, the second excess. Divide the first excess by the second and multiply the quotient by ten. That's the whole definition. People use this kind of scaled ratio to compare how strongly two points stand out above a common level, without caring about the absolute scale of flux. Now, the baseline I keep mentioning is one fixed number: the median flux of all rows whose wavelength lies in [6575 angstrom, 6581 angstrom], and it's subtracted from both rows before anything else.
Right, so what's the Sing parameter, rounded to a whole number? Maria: 37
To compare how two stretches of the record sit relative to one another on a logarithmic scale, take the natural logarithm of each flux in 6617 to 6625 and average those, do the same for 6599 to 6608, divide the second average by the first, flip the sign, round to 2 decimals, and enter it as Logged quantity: -0.99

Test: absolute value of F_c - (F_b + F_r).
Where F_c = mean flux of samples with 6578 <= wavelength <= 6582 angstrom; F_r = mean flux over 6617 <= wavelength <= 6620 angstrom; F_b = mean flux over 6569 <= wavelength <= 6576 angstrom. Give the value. 10.3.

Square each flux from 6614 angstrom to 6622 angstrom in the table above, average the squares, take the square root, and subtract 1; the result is 9.4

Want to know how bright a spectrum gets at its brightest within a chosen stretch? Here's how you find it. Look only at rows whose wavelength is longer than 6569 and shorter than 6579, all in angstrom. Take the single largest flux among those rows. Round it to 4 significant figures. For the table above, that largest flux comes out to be 10.70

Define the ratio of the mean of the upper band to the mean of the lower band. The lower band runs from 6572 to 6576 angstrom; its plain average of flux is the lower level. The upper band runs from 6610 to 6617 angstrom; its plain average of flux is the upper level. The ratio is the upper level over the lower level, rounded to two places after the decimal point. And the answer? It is 1.02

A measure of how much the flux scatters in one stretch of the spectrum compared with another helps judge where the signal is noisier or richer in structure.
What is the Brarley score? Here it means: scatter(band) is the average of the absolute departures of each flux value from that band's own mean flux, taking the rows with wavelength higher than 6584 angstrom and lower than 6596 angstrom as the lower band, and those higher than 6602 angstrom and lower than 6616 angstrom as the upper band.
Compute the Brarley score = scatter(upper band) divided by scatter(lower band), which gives 2.4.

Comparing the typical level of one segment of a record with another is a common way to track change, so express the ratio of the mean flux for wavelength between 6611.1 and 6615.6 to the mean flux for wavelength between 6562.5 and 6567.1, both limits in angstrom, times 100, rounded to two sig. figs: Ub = 93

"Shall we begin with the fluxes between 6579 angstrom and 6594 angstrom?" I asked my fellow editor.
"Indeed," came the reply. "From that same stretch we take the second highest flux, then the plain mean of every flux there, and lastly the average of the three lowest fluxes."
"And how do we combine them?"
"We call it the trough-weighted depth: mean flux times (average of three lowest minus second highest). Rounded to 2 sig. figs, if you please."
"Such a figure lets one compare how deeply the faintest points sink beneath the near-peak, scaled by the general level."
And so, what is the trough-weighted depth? -15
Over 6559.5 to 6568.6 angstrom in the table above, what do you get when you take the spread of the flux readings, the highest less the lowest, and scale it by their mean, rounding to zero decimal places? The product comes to 13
